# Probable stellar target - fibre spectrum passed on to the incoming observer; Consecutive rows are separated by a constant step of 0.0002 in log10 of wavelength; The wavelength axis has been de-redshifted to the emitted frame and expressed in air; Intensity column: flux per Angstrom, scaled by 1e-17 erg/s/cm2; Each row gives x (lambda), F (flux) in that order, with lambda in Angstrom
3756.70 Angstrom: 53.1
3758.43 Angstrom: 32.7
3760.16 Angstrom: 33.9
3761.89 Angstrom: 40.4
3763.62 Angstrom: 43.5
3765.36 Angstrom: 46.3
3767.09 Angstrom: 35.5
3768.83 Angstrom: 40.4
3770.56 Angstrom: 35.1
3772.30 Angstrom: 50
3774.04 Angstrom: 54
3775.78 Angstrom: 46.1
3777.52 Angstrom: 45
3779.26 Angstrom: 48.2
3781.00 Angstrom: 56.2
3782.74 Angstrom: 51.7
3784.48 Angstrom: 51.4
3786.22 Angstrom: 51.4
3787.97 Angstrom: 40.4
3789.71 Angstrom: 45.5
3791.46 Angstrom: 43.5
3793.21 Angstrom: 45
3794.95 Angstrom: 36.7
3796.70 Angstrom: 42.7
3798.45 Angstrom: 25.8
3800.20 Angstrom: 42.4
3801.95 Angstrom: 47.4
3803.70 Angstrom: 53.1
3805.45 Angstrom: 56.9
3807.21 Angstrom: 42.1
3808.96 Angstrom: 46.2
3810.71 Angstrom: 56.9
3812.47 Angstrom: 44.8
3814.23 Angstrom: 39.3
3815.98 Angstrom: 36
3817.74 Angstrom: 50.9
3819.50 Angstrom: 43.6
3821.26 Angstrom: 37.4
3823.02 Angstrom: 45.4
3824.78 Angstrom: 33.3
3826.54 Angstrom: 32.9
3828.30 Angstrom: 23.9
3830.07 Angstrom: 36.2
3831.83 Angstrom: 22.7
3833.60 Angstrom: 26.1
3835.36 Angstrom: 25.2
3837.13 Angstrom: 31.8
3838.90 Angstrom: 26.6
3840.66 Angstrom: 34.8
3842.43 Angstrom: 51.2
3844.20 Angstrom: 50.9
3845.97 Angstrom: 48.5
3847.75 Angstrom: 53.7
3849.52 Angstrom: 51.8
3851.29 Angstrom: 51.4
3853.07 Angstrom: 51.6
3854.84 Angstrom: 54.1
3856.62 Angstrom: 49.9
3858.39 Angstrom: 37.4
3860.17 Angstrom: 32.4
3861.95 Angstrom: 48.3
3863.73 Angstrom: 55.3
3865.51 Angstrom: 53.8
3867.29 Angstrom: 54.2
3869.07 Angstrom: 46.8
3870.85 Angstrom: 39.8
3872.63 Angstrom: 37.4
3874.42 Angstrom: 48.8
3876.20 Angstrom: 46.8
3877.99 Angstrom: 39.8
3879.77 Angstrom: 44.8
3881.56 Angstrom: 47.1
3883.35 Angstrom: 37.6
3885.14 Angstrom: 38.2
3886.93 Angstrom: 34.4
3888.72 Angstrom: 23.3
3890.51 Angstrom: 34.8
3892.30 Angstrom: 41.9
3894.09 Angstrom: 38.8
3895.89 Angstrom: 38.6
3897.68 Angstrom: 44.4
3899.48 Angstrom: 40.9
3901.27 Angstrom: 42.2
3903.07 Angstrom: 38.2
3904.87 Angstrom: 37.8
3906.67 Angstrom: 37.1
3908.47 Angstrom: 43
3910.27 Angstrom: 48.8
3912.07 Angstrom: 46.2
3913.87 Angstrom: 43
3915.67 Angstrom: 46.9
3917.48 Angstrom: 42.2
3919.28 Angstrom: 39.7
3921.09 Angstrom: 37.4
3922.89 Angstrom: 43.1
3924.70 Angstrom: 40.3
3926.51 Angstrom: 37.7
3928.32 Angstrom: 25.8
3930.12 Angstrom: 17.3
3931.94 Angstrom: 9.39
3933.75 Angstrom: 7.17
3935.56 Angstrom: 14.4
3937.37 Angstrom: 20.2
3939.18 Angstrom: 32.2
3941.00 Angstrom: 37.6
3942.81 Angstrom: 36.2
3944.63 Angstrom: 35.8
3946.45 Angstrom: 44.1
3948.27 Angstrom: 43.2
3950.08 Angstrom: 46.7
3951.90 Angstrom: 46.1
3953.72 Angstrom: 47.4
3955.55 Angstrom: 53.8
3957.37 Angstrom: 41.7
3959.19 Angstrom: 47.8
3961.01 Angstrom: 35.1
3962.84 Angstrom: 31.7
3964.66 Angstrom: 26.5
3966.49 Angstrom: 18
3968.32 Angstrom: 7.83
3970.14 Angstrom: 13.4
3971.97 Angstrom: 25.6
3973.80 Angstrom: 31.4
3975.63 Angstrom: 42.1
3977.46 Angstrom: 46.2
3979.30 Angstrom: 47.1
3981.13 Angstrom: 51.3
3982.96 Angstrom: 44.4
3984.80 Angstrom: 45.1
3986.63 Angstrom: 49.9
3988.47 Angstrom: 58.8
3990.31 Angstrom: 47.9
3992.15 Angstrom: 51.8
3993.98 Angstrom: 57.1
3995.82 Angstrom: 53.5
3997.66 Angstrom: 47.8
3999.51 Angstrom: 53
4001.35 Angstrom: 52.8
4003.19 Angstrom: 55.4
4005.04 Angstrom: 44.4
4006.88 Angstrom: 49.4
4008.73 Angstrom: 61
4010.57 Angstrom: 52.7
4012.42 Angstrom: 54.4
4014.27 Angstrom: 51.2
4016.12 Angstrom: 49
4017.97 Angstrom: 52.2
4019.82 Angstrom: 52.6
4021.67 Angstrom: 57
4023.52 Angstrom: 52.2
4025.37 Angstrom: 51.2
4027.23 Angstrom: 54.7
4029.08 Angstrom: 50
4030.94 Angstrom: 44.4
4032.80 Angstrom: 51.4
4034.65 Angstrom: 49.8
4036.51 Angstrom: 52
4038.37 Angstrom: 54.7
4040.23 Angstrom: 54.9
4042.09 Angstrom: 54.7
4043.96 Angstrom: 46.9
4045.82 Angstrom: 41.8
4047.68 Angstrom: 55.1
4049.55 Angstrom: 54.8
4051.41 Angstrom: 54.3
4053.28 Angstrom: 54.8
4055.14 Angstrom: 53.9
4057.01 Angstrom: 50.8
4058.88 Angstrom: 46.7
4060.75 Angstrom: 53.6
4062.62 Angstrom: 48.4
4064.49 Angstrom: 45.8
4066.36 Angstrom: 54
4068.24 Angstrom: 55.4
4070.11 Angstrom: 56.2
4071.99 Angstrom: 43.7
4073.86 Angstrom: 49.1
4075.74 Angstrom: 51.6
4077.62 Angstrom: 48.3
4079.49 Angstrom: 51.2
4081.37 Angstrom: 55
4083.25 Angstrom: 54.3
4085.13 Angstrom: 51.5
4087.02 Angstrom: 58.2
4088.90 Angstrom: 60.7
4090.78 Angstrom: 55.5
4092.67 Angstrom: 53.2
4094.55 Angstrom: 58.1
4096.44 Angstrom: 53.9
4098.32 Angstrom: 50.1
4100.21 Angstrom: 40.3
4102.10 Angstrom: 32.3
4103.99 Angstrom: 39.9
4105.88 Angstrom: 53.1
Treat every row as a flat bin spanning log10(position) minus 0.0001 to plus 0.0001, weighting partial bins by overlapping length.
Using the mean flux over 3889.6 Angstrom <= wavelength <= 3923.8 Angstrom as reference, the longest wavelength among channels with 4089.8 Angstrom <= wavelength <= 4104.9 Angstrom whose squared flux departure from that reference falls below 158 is 4103.99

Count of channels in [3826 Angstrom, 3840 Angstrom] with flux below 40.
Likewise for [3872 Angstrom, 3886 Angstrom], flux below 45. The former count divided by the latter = 1.6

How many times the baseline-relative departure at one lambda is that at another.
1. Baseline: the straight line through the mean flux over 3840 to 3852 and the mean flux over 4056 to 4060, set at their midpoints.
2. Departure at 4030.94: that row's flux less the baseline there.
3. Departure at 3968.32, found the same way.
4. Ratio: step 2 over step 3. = 0.11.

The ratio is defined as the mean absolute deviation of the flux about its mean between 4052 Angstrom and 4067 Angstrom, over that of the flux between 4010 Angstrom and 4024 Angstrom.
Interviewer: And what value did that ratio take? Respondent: 2.0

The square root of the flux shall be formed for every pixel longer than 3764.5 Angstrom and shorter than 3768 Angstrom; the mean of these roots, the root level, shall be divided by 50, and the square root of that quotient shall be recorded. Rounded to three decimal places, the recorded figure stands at 0.357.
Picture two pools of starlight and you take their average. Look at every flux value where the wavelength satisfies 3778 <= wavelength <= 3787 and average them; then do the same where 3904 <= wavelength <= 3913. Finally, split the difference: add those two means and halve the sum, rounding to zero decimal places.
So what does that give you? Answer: 47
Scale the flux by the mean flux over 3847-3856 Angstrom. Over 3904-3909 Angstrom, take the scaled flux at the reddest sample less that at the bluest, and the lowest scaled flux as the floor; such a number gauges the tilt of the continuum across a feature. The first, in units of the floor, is 0.14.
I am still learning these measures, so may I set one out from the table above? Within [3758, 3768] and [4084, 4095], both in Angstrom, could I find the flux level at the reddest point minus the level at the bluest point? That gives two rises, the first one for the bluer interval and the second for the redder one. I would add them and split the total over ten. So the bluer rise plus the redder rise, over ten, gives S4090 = 1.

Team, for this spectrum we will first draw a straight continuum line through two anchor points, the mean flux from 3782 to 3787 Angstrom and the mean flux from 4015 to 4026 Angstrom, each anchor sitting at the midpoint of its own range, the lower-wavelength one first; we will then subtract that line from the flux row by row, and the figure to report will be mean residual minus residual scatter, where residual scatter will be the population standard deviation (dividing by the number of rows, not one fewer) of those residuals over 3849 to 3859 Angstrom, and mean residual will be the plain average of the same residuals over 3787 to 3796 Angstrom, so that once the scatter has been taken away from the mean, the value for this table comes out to -14.8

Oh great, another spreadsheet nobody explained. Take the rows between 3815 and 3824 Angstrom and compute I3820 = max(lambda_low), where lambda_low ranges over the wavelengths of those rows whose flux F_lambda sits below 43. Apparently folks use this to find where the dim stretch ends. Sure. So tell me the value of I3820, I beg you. 3821.26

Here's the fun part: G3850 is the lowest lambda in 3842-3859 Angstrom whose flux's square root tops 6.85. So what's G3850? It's 3842.43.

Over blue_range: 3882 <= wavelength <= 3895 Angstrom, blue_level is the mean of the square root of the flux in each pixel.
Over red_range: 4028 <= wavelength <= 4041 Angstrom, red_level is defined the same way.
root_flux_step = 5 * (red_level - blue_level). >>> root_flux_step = 6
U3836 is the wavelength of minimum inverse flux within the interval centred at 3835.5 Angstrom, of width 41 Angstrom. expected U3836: 3854.84 Angstrom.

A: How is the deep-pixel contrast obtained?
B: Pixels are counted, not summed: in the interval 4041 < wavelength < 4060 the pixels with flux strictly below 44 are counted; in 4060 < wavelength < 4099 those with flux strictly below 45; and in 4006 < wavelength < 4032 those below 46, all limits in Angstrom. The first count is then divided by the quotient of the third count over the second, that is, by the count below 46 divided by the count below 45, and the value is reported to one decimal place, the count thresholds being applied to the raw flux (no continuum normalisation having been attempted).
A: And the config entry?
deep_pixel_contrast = 1.0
